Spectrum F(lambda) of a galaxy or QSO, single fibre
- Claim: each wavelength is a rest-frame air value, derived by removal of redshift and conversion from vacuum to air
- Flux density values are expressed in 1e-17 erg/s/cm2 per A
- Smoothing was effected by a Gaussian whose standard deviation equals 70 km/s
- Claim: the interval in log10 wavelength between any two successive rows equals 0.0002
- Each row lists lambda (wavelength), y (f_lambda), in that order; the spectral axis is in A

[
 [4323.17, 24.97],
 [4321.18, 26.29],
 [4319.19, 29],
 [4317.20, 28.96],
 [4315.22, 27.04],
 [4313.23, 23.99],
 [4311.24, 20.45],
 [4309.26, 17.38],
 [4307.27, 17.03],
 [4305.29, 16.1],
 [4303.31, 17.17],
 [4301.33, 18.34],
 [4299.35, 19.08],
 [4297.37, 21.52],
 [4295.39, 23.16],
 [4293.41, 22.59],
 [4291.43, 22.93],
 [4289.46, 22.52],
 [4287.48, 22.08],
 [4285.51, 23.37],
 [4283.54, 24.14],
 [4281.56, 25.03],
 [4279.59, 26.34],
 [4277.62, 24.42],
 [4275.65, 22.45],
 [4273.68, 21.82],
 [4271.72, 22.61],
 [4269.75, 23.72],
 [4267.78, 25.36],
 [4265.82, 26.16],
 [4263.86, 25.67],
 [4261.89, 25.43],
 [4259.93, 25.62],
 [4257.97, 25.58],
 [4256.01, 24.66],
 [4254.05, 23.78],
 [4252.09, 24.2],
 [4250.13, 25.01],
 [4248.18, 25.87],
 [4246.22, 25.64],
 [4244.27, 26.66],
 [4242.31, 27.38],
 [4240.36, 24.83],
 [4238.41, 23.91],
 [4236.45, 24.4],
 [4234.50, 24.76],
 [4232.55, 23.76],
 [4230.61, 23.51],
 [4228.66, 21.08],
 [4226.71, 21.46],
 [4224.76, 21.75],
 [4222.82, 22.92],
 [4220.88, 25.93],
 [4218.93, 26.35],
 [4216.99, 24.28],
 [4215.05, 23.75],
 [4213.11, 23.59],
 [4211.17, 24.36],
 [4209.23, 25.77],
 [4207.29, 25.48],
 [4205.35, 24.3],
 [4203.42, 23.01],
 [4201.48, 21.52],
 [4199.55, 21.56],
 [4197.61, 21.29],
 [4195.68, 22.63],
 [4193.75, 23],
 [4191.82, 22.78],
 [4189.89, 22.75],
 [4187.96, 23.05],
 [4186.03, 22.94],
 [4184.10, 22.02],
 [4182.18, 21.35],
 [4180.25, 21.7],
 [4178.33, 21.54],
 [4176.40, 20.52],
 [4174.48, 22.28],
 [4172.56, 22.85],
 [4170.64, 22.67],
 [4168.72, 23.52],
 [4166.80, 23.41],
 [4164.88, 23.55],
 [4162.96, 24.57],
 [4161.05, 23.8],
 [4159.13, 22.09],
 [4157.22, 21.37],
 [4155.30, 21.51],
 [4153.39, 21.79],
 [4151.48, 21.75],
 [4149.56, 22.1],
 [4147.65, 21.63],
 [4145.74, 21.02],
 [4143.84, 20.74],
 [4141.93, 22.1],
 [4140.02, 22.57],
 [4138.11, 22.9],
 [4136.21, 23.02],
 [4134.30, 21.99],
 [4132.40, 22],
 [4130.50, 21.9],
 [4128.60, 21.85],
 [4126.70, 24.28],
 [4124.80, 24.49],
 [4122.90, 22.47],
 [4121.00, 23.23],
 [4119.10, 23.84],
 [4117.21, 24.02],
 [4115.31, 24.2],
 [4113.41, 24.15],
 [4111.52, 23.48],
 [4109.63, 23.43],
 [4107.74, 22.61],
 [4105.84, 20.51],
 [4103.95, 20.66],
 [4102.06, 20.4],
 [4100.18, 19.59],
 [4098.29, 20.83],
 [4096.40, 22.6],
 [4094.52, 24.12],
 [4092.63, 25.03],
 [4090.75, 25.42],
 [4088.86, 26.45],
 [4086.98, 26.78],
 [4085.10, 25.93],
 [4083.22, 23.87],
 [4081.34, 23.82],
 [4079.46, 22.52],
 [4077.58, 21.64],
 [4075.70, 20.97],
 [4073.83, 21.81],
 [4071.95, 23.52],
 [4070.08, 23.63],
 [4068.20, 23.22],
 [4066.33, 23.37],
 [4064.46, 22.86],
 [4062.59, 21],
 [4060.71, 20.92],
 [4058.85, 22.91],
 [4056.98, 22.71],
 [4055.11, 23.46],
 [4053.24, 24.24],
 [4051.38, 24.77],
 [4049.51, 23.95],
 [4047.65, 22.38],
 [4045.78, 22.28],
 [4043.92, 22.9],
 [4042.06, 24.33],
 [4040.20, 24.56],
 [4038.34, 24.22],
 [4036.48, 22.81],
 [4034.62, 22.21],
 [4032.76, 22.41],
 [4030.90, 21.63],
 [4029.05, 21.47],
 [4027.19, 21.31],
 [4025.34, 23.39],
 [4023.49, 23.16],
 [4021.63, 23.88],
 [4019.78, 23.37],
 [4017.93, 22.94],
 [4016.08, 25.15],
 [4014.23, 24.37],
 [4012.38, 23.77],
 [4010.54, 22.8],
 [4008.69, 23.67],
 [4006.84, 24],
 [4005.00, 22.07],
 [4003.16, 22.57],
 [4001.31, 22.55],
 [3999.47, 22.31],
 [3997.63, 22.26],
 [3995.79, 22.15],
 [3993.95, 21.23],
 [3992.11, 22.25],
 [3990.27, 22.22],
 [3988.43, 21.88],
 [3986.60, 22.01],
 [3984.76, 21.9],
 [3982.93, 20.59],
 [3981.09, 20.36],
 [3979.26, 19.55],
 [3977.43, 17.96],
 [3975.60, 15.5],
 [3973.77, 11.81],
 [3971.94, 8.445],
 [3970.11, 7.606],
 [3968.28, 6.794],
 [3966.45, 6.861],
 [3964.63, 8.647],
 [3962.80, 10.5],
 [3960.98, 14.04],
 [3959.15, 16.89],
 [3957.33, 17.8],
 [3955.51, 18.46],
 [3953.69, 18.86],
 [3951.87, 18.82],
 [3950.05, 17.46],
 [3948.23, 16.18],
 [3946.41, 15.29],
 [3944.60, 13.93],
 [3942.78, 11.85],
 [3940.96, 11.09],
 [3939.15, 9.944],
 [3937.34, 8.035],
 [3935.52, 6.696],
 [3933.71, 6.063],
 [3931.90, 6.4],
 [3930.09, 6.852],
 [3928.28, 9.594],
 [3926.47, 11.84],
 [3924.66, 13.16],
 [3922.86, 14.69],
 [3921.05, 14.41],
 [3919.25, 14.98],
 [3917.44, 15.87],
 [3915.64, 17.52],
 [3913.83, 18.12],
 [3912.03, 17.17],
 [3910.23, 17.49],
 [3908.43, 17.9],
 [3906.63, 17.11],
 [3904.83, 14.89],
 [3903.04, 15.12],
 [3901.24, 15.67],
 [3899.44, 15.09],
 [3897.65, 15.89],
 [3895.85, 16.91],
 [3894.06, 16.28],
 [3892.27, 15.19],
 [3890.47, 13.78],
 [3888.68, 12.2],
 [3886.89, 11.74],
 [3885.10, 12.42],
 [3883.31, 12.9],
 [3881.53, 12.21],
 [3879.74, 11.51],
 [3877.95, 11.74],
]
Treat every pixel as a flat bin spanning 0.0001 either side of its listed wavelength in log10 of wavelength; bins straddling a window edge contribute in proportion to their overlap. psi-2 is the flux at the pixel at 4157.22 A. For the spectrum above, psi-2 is 21.37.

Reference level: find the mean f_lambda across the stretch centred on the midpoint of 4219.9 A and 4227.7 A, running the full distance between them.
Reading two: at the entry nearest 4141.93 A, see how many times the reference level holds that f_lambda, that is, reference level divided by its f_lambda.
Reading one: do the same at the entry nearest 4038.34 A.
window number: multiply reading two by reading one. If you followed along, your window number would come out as 0.99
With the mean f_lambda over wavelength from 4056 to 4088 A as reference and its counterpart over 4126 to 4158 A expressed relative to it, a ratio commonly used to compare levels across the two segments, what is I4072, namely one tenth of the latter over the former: 0.096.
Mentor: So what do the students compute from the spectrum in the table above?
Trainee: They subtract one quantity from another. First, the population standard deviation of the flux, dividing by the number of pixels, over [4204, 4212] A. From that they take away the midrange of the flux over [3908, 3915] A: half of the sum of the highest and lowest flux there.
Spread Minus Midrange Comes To -17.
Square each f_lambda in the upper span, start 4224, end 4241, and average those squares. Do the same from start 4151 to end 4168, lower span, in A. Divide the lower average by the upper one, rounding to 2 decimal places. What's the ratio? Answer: 0.95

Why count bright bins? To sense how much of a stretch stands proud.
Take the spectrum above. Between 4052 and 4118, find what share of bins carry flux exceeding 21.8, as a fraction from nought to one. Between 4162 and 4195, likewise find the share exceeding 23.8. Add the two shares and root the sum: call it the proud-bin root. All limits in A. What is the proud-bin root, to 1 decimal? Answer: 0.9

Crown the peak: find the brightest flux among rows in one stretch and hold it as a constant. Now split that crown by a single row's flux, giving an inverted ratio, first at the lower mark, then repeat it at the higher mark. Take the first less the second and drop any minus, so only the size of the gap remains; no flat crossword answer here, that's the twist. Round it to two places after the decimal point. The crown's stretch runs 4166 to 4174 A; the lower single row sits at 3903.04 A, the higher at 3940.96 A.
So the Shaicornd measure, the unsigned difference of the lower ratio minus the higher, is 0.57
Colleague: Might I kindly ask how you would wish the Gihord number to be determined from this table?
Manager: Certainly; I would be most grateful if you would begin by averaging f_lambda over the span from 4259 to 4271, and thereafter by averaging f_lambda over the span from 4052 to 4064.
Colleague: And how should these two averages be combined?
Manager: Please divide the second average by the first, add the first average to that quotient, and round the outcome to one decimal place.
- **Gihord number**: 26.2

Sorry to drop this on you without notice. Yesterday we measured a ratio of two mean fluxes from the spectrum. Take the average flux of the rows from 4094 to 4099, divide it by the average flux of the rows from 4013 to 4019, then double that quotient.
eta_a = 1.86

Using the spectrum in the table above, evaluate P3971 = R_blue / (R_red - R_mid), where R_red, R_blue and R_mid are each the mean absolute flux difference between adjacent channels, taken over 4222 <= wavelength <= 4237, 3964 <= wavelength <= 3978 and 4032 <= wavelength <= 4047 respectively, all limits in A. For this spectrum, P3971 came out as 12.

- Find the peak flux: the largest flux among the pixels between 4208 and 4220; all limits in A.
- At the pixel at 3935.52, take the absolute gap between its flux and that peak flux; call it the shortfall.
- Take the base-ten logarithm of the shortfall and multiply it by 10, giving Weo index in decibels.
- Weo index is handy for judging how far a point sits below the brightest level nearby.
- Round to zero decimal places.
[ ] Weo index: 13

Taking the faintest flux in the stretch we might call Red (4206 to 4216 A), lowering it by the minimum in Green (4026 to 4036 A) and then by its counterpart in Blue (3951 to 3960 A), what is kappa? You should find -15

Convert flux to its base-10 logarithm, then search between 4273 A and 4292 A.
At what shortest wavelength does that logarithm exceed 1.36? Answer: 4277.62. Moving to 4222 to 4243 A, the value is 4222.82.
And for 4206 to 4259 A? 4207.29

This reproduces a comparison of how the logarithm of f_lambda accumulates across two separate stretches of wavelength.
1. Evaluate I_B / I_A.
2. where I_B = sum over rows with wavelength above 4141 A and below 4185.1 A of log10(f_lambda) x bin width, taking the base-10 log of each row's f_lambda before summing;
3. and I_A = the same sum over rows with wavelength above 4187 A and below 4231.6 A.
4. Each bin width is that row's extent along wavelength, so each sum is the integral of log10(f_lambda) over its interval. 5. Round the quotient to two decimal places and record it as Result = 0.97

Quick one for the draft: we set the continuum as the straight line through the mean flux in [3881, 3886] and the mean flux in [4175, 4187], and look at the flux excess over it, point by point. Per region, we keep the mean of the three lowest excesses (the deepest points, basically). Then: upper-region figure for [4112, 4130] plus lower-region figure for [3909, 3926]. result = 3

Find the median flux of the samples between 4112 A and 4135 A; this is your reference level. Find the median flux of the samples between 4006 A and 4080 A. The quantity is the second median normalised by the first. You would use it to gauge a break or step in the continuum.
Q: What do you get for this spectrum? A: 1.0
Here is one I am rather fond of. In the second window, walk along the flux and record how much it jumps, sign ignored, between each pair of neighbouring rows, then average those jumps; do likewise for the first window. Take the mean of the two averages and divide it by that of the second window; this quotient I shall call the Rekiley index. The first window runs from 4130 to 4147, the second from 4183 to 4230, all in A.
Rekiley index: 0.79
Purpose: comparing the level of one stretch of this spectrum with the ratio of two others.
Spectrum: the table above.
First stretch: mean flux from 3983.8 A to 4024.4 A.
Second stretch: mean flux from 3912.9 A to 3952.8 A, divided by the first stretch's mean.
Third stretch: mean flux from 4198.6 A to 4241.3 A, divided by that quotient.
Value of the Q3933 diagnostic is 43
